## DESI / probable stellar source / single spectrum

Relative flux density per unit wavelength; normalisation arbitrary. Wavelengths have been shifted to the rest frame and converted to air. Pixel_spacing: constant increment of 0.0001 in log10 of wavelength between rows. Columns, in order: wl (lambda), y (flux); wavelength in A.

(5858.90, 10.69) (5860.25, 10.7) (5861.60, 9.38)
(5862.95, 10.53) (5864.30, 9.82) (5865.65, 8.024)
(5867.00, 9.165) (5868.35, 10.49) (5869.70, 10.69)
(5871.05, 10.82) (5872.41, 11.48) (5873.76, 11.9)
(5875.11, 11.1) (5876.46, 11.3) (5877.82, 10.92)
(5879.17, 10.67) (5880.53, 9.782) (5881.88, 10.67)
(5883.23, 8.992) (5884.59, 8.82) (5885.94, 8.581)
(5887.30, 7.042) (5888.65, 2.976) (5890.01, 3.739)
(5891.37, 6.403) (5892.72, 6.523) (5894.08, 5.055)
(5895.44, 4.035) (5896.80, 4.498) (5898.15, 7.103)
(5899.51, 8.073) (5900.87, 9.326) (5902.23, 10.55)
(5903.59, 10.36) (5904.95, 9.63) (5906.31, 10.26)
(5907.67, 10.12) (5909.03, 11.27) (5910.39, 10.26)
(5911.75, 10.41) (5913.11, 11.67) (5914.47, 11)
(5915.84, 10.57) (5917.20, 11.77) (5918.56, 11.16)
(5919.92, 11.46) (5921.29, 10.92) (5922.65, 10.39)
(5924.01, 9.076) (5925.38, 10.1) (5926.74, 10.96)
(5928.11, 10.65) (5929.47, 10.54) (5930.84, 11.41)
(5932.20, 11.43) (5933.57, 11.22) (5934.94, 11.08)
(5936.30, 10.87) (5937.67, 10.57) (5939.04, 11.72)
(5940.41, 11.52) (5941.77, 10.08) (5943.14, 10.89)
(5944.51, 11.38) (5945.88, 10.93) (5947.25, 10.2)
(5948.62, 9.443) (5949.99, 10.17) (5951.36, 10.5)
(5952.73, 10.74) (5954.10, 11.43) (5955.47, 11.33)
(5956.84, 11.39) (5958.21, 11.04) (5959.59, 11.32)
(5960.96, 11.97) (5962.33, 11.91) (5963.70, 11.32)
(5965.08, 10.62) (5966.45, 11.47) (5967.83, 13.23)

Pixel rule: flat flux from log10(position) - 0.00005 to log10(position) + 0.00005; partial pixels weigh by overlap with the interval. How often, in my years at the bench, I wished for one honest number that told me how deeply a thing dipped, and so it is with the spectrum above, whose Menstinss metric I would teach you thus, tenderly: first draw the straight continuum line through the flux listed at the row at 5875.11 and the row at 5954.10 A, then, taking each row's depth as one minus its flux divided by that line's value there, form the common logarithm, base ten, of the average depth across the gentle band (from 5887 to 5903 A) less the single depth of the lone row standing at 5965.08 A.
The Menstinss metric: -0.44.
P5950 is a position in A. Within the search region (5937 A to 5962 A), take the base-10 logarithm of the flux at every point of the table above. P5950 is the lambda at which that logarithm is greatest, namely 5960.96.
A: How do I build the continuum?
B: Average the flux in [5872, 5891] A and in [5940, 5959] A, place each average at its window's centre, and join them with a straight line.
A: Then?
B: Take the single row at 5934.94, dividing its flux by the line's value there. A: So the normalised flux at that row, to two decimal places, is 1.06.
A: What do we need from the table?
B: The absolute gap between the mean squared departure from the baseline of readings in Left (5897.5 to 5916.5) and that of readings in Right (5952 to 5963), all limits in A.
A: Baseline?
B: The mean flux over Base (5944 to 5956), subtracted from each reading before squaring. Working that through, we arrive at 1.1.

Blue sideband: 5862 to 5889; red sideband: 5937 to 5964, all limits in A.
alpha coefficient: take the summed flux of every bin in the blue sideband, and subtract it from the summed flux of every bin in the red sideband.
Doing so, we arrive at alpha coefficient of 26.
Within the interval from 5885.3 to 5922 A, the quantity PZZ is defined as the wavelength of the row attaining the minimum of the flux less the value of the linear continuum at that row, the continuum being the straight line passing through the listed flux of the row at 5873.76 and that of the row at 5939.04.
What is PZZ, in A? 5888.65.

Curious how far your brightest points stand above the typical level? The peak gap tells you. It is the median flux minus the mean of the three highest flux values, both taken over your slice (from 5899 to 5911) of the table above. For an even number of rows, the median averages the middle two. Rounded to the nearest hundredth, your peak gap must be -0.47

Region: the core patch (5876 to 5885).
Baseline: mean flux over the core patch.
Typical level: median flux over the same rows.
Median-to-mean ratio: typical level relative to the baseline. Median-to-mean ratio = 1.05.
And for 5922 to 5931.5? 1.01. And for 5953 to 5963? 0.99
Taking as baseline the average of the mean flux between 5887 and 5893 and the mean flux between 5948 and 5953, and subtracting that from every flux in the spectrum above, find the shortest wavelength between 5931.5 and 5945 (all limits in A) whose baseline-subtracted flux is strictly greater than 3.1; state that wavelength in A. 5932.20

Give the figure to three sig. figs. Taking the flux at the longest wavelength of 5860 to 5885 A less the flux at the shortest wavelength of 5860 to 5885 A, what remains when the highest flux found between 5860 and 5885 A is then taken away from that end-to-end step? -13.8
